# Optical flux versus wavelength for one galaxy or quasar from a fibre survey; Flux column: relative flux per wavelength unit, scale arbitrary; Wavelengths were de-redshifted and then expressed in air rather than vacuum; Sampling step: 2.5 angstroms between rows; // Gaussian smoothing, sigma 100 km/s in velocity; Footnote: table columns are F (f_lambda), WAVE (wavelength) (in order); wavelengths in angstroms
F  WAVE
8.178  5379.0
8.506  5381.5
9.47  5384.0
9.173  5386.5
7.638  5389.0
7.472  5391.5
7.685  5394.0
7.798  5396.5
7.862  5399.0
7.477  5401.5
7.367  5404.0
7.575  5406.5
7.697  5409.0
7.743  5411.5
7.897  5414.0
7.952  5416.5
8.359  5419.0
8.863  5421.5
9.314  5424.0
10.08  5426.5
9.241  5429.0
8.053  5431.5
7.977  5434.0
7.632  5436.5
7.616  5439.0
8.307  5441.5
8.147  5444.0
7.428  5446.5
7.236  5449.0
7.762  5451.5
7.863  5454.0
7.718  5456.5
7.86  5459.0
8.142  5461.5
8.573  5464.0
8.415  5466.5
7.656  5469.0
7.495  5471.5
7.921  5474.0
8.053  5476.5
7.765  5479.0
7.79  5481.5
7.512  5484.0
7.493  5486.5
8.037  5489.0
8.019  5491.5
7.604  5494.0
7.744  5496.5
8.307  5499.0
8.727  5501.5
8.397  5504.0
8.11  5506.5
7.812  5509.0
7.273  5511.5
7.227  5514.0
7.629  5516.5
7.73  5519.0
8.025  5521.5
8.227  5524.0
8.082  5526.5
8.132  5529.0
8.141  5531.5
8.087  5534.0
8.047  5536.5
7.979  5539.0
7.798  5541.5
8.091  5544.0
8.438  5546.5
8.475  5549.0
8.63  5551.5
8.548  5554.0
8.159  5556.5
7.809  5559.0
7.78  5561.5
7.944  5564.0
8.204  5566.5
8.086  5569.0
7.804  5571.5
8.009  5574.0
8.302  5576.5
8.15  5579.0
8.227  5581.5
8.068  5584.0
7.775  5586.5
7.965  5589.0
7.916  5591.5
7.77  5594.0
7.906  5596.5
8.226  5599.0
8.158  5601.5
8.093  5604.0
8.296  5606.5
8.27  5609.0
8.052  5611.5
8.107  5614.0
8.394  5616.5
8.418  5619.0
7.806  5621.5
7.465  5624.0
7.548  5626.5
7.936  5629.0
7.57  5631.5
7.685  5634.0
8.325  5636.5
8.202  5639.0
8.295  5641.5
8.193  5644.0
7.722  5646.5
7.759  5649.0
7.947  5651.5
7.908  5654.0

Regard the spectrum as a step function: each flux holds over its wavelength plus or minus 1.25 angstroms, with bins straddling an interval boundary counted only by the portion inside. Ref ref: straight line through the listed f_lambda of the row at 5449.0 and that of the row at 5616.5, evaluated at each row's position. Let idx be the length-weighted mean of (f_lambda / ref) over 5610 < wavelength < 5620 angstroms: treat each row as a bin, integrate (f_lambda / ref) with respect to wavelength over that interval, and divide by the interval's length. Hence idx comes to 0.98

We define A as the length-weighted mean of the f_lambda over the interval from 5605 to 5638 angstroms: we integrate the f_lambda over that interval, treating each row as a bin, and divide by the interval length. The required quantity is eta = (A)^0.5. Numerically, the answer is 2.83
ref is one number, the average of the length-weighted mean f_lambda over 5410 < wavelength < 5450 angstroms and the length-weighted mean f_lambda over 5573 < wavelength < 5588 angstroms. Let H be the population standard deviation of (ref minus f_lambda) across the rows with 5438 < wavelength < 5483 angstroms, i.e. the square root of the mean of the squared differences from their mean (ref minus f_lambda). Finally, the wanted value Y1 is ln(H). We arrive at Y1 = -1.08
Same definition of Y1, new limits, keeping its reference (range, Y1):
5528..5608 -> -1.50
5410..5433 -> -0.28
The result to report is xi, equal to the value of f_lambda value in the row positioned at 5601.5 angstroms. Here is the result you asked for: 8.158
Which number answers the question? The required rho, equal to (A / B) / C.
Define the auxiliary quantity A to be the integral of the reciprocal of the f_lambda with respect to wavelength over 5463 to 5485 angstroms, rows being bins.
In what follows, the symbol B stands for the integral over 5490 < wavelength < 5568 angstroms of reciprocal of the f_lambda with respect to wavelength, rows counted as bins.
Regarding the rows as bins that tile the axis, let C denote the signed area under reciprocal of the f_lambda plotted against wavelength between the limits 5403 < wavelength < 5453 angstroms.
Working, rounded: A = 2.79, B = 9.7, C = 6.2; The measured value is 0.05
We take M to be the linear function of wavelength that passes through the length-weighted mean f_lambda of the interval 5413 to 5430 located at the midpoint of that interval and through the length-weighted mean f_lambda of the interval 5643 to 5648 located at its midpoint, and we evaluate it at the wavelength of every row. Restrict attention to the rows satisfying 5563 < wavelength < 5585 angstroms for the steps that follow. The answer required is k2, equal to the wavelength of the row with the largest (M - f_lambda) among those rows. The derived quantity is 5571.5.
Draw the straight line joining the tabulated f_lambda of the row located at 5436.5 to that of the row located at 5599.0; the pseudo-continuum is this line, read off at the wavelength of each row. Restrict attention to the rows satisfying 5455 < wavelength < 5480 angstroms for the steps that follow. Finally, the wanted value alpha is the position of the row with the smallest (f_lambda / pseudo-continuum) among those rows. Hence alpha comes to 5471.5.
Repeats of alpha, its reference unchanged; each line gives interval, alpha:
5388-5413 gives 5404.0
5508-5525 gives 5514.0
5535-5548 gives 5541.5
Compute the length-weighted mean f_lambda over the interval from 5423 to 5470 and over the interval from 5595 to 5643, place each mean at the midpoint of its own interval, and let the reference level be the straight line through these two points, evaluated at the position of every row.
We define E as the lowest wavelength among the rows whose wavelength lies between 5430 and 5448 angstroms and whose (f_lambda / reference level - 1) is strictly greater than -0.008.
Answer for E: 5441.5 angstroms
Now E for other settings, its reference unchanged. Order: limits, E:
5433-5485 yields 5441.5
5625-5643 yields 5636.5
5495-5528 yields 5499.0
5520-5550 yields 5524.0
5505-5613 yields 5506.5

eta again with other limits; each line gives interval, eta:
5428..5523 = 2.81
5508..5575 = 2.83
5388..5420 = 2.78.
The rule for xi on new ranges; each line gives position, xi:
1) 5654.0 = 7.908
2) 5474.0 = 7.921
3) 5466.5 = 8.415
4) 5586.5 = 7.775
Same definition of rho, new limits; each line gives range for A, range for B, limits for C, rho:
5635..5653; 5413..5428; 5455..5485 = 0.34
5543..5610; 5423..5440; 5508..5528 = 1.59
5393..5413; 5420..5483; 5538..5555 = 0.16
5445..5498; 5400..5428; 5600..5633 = 0.48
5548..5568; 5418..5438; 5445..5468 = 0.36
